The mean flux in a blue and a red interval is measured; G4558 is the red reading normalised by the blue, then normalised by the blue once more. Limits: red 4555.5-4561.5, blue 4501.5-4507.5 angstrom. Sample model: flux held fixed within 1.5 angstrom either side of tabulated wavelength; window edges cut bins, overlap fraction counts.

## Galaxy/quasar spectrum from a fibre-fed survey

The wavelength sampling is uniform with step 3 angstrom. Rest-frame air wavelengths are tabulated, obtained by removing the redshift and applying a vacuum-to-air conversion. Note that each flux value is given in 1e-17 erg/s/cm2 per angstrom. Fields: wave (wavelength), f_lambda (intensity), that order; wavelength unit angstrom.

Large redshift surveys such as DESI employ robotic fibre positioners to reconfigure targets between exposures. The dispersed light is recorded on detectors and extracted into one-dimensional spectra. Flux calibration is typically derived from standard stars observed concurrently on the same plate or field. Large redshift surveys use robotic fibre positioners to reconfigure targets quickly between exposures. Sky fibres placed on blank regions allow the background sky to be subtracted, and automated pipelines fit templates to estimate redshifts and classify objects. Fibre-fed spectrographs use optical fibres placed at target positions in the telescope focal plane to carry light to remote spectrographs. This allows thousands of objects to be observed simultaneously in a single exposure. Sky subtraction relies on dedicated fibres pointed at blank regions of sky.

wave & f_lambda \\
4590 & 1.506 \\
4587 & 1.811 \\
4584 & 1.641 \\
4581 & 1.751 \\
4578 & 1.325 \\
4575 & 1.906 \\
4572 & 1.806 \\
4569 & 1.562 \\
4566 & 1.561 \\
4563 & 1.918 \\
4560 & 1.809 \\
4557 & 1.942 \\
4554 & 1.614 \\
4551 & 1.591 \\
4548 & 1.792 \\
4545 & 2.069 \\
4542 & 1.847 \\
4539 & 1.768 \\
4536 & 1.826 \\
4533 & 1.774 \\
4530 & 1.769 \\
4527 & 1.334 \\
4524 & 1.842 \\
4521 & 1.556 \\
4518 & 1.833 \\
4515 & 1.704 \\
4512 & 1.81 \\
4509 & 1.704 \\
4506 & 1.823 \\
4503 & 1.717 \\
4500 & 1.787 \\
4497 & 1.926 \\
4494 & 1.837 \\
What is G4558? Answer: 0.60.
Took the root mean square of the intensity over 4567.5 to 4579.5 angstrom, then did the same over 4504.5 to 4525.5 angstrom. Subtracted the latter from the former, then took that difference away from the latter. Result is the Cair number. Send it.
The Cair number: 1.85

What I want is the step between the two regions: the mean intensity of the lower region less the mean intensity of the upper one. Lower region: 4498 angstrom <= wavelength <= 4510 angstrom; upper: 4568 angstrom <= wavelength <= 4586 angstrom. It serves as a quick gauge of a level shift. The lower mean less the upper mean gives 0.09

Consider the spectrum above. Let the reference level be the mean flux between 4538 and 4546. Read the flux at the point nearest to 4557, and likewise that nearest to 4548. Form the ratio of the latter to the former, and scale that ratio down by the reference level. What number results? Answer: 0.49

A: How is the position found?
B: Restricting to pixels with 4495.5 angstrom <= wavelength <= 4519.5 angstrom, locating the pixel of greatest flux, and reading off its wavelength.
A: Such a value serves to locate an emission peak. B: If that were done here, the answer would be 4497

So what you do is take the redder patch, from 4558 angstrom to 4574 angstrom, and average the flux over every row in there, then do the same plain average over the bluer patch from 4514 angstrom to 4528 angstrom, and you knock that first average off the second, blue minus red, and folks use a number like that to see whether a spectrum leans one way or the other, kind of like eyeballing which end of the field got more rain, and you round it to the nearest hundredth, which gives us -0.08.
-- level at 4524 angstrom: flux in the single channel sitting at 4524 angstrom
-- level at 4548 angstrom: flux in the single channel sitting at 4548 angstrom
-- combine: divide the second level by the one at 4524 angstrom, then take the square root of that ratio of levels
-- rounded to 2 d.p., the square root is 0.99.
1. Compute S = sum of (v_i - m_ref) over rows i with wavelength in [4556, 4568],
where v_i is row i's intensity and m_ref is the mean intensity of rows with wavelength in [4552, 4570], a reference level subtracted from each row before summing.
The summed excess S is 0.29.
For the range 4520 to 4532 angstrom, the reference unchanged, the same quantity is -0.44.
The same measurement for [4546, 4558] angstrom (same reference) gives 0.00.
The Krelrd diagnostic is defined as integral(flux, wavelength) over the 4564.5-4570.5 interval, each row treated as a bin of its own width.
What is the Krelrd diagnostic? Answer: 9.4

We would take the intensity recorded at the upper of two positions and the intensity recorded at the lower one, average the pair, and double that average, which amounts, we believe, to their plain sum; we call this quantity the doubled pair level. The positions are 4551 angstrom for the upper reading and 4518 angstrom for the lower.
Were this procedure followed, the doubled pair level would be 3.42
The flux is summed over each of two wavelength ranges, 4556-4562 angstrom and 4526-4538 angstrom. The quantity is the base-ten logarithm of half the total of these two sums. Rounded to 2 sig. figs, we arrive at 0.72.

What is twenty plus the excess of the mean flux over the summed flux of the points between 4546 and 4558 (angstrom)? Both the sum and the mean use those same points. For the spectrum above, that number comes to 14.8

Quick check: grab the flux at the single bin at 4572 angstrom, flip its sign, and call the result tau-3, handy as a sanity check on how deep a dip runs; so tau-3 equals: -1.81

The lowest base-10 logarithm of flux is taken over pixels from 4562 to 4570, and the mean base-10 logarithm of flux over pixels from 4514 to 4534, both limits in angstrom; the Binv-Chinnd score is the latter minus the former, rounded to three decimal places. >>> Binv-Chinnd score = 0.031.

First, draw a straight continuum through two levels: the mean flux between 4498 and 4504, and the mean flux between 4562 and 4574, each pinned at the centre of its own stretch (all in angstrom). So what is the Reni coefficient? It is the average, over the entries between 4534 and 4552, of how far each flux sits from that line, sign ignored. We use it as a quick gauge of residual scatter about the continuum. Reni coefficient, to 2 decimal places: 0.13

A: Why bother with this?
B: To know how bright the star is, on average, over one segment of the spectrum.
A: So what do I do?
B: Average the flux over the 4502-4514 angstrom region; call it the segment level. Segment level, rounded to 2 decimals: 1.76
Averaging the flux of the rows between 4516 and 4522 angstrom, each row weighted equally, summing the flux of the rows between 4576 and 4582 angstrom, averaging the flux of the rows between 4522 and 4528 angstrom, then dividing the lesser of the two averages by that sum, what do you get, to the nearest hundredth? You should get 0.52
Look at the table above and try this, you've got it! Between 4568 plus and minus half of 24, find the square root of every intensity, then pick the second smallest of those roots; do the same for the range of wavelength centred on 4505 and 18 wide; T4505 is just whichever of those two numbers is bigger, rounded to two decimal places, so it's 1.31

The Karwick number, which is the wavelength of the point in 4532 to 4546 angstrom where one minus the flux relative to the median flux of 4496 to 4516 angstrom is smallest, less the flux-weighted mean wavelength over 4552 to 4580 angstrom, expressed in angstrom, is -20.7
